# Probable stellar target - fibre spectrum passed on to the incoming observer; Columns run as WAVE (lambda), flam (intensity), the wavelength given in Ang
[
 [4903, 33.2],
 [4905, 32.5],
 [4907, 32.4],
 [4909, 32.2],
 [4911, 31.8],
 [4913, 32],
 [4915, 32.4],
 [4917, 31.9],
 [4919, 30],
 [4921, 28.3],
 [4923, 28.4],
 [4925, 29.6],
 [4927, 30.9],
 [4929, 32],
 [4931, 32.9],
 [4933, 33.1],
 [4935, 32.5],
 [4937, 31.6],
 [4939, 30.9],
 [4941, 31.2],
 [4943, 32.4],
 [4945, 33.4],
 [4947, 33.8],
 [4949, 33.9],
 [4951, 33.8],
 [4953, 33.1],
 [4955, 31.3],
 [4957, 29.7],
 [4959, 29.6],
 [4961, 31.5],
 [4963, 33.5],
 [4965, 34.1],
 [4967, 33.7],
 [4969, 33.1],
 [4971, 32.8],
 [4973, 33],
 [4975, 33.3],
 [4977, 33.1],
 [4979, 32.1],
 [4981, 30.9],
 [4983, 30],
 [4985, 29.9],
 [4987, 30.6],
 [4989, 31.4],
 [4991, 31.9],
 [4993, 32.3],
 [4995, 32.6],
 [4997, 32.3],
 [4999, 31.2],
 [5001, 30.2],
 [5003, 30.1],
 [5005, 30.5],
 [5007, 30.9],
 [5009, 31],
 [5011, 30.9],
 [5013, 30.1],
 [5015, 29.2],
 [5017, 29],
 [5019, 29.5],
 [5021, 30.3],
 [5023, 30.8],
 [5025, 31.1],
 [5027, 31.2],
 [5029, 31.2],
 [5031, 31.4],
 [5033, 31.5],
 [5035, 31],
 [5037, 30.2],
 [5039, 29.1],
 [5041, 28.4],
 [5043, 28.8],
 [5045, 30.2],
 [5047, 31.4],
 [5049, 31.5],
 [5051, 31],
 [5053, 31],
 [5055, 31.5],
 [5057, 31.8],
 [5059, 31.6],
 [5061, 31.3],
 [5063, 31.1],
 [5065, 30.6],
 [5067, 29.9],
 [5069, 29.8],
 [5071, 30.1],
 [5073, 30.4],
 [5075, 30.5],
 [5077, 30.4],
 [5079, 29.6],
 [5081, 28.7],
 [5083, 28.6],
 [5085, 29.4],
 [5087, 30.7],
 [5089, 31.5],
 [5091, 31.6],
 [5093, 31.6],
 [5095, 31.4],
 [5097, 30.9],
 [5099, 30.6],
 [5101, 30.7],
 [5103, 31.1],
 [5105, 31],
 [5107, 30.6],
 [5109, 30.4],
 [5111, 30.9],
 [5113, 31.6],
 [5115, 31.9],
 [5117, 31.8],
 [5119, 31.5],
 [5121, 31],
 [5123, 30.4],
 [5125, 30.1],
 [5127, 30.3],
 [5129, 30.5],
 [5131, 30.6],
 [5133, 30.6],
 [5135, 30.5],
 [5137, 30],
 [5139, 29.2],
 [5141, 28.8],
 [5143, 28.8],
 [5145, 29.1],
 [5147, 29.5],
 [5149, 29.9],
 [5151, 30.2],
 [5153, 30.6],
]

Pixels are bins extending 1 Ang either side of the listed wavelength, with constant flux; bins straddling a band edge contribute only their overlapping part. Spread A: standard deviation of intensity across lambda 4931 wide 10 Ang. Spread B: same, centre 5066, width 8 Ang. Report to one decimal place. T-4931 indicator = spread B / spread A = 0.7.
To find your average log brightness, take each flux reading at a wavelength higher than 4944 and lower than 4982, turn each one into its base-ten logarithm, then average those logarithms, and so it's 1.51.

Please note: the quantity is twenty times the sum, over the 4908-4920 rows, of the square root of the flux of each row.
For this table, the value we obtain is 676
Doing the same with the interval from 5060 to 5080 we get 1102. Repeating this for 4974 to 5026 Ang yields 2893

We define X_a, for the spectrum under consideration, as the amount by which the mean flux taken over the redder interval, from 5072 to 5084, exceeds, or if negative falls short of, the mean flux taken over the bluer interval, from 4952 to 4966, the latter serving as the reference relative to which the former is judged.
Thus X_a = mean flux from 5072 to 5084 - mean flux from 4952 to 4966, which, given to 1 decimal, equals -2.1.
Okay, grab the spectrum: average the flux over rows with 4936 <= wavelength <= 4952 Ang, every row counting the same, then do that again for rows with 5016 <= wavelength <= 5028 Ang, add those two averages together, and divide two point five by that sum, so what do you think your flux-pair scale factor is 0.0397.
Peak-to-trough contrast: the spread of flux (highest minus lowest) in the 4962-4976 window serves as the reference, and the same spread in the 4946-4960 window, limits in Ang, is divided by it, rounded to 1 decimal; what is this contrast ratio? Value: 3.3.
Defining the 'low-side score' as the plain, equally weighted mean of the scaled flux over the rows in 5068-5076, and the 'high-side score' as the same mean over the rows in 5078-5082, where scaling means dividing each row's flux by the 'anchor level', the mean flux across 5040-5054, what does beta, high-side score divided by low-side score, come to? 0.965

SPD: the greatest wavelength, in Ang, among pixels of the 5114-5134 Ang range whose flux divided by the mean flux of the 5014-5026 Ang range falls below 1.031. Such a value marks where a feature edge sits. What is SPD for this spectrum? 5133 Ang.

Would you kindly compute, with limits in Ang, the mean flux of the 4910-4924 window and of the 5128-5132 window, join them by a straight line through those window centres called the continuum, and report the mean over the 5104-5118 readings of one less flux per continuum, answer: -0.020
